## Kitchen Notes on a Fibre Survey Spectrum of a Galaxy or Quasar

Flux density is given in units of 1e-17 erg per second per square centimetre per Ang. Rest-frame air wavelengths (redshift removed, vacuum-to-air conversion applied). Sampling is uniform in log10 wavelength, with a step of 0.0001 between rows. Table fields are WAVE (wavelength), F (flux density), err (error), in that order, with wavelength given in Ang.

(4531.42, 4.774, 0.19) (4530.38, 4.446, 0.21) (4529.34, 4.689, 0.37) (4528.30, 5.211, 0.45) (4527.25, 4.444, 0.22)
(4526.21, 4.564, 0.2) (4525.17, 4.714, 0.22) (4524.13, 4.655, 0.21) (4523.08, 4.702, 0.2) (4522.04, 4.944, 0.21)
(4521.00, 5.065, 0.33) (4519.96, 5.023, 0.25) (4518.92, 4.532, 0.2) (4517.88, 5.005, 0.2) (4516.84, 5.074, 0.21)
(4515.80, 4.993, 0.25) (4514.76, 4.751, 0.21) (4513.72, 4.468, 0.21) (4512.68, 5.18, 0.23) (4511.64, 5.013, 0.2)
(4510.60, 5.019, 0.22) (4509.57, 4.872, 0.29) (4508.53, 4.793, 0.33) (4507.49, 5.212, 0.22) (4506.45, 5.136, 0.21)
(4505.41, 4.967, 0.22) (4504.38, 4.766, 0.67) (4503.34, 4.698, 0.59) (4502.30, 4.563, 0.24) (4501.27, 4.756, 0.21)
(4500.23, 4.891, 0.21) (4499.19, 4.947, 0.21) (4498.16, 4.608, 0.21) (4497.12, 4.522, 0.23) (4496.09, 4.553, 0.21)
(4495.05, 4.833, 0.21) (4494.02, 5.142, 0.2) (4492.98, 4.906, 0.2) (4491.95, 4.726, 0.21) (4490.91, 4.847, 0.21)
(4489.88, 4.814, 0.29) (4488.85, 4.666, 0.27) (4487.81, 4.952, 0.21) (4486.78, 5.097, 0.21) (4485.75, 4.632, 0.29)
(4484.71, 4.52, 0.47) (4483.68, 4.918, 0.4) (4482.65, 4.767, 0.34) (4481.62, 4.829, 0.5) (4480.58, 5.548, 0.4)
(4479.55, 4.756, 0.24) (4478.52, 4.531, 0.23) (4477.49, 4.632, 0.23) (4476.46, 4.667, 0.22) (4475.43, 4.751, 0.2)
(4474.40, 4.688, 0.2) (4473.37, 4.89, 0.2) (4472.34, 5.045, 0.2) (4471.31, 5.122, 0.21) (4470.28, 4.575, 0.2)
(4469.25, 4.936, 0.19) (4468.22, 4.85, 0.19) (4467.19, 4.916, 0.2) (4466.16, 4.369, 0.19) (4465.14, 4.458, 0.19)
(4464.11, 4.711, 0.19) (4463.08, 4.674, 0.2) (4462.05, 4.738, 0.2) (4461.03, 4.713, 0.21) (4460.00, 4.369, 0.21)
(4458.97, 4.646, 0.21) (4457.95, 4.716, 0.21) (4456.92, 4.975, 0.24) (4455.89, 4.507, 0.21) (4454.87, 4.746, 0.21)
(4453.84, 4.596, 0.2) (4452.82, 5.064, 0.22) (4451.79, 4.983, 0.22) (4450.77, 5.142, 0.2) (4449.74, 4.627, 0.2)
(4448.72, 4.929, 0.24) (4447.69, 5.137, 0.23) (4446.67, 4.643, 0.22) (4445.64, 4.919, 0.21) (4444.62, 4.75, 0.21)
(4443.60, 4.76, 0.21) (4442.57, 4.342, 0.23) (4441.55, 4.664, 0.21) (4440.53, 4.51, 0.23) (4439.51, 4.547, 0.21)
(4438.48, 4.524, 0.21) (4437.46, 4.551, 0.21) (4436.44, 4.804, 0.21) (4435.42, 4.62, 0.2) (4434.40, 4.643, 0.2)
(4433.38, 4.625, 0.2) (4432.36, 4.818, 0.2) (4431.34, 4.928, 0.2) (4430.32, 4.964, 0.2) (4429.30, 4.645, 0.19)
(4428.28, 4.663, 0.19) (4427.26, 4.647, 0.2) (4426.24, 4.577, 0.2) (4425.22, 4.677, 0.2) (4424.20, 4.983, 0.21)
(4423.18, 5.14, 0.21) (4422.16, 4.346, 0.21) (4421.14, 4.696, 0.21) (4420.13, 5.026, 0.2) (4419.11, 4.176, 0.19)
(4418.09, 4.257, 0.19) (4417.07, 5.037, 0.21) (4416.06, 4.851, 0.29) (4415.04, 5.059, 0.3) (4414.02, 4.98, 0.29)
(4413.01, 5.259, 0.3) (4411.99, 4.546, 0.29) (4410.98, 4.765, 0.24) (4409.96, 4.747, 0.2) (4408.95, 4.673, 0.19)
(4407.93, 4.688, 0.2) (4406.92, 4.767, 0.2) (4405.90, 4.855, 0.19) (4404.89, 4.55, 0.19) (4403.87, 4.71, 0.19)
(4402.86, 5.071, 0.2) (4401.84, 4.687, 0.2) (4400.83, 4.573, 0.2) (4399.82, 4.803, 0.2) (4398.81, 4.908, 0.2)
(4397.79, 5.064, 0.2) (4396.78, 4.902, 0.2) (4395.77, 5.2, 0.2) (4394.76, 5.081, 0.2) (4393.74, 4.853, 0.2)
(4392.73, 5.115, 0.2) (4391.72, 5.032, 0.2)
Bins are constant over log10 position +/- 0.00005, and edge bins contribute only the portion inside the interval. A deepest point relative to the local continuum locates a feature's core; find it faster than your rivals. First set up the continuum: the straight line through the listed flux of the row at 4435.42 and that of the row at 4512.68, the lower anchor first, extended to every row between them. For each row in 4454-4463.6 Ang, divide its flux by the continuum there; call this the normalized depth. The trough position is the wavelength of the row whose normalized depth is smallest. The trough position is 4460.00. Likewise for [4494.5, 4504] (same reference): 4497.12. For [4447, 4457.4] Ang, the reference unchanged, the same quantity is 4455.89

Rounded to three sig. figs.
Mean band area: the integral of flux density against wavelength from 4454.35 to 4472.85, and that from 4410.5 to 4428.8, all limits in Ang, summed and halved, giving 87.3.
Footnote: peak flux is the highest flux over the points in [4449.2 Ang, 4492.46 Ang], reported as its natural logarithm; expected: 1.71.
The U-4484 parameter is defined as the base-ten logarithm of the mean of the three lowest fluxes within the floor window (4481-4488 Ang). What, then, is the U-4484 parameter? 0.666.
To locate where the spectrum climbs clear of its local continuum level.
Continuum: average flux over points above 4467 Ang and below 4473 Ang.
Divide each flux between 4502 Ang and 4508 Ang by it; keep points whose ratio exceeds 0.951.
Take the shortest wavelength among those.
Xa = 4503.34 Ang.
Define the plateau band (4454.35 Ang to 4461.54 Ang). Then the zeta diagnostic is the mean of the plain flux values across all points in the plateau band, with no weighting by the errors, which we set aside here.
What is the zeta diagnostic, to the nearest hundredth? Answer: 4.67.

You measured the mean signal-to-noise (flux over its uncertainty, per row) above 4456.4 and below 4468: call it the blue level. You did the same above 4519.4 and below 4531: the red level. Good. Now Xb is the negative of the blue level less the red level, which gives -3.4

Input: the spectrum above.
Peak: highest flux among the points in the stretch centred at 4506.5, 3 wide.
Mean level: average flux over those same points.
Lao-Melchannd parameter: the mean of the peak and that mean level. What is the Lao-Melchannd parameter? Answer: 5.16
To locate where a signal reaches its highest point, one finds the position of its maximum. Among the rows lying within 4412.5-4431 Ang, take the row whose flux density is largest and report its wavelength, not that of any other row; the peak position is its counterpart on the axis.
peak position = 4413.01 Ang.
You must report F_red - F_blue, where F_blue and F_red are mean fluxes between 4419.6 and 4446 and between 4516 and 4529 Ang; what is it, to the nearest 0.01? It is 0.12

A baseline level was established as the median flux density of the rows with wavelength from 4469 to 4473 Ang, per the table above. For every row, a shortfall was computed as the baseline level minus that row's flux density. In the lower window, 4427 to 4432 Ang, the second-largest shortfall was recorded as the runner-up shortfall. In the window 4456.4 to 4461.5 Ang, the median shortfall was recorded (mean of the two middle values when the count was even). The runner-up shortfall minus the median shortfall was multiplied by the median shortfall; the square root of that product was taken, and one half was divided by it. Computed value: 3.7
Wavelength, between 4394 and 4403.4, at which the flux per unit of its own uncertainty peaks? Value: 4395.77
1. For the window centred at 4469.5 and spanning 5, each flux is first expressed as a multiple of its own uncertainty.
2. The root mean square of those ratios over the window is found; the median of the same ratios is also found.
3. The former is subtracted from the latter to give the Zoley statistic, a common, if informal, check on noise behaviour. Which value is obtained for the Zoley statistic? -0.11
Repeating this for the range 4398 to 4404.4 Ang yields 0.10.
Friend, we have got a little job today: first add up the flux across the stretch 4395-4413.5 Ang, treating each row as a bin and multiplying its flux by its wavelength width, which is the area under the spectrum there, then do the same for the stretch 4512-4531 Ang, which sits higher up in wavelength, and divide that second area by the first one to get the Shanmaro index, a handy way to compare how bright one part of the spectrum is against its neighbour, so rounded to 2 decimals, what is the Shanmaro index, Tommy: 1.02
